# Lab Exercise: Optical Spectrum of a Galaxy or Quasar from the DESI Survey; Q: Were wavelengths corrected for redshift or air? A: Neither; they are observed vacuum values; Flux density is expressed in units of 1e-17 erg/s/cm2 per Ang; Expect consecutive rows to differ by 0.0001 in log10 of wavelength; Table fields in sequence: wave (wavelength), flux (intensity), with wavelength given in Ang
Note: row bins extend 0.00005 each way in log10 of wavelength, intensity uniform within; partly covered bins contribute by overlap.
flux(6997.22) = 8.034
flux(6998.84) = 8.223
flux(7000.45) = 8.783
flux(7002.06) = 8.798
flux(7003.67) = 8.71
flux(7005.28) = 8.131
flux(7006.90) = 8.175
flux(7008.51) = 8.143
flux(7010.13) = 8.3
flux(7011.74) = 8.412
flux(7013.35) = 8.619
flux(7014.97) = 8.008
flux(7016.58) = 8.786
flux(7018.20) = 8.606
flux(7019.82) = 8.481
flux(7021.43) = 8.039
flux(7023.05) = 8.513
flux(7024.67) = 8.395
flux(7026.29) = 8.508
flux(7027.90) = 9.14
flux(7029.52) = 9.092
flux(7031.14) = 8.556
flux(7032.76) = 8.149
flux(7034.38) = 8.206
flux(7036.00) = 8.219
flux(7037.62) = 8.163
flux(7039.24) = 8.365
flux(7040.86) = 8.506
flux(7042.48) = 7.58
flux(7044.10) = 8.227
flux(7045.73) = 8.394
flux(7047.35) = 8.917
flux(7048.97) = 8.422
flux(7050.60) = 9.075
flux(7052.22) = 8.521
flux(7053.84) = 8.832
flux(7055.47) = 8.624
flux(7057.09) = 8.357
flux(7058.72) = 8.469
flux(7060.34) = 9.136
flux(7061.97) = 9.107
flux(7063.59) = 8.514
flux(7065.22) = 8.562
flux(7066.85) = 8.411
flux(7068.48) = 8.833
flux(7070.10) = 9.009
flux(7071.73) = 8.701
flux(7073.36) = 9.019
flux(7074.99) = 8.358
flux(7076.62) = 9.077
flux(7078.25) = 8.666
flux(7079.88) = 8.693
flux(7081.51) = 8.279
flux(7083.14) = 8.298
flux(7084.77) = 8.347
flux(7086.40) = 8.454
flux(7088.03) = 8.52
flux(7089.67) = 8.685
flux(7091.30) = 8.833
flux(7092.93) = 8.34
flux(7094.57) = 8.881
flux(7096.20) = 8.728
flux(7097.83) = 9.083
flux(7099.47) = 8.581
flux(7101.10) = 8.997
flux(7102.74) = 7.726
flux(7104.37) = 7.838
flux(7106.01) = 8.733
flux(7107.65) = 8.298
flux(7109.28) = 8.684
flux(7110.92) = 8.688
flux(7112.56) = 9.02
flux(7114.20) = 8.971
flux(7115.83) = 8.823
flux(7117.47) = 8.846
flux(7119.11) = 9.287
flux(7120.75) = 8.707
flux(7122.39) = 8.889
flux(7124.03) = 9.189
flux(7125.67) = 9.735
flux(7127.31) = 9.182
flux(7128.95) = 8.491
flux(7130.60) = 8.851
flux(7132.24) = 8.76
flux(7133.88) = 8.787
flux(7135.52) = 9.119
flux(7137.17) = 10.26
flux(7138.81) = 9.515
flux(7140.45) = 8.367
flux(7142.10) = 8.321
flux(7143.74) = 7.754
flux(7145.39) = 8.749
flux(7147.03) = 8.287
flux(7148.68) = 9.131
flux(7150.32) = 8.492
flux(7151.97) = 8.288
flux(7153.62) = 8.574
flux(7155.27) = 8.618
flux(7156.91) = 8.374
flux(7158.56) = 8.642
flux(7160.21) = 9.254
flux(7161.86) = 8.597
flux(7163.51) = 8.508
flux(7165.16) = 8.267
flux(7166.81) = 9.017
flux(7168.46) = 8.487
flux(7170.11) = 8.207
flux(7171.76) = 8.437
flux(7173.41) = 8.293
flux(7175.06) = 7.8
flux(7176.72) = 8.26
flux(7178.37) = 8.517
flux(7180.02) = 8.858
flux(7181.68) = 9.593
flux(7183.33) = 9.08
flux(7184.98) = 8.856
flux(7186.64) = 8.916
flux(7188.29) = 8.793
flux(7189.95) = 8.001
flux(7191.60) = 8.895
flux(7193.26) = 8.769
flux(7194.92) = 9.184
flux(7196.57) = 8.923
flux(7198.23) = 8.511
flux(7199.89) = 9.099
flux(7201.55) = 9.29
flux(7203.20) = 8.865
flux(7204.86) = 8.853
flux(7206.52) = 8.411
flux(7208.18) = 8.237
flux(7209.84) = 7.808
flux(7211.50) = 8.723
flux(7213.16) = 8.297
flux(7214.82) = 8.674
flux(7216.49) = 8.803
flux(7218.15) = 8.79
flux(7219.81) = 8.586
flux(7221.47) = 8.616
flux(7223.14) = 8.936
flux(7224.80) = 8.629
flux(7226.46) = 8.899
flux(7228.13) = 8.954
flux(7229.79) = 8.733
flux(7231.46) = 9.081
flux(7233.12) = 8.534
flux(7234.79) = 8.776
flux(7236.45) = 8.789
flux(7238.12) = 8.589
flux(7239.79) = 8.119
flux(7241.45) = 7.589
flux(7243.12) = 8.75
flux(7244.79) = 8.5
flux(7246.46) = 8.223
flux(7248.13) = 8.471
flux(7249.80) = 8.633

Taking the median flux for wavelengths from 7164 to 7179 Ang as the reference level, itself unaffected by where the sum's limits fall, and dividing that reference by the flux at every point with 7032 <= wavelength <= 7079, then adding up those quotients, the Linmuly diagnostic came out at 28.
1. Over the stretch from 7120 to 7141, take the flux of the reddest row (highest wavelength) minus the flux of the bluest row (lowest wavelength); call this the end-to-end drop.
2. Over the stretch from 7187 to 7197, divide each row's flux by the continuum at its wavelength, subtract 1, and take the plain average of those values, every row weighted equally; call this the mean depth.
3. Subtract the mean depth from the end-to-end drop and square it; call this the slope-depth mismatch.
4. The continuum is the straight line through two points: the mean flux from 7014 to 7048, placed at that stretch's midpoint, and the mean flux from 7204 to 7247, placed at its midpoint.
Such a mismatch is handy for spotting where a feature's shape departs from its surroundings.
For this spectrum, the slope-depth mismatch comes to 0.13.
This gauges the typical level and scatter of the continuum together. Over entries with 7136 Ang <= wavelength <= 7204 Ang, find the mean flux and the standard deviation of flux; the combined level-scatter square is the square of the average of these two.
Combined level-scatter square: 21.1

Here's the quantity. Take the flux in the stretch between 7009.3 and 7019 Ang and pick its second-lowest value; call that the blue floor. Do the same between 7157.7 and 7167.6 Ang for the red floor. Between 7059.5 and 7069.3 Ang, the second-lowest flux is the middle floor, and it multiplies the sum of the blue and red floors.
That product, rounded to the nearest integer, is 143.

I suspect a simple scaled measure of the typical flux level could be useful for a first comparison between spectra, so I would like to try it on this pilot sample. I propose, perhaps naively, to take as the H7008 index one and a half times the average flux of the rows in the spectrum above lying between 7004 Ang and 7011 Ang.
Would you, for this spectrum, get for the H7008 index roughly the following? 12.3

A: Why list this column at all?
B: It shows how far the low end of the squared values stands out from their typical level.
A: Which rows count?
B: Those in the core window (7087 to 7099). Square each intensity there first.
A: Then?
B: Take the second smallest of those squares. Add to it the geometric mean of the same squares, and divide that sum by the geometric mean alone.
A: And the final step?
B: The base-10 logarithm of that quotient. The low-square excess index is 0.291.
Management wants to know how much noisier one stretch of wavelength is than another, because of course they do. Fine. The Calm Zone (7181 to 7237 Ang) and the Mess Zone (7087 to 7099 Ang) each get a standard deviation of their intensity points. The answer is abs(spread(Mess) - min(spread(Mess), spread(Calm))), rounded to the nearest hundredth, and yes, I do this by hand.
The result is 0.00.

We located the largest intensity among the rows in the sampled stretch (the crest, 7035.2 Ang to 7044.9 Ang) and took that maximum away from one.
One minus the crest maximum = -7.5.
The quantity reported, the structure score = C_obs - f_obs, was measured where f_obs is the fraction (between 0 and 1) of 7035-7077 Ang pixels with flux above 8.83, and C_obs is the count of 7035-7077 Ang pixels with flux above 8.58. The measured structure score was 11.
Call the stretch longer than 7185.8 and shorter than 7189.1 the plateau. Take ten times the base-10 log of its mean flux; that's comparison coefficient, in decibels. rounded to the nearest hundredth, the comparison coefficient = 9.47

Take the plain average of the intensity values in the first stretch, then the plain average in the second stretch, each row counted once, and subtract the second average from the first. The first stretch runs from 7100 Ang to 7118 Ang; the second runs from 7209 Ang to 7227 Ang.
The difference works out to -0.01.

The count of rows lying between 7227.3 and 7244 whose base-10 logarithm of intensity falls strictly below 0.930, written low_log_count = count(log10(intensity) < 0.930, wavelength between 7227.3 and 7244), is 2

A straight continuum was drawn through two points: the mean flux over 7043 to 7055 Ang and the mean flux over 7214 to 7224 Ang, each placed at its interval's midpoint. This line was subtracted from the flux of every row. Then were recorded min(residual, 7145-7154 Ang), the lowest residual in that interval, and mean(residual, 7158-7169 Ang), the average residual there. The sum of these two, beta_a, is -0.4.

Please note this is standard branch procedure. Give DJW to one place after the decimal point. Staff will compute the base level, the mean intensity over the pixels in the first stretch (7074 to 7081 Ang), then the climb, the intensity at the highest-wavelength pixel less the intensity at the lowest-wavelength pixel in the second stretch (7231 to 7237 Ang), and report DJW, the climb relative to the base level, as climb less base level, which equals -9.0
